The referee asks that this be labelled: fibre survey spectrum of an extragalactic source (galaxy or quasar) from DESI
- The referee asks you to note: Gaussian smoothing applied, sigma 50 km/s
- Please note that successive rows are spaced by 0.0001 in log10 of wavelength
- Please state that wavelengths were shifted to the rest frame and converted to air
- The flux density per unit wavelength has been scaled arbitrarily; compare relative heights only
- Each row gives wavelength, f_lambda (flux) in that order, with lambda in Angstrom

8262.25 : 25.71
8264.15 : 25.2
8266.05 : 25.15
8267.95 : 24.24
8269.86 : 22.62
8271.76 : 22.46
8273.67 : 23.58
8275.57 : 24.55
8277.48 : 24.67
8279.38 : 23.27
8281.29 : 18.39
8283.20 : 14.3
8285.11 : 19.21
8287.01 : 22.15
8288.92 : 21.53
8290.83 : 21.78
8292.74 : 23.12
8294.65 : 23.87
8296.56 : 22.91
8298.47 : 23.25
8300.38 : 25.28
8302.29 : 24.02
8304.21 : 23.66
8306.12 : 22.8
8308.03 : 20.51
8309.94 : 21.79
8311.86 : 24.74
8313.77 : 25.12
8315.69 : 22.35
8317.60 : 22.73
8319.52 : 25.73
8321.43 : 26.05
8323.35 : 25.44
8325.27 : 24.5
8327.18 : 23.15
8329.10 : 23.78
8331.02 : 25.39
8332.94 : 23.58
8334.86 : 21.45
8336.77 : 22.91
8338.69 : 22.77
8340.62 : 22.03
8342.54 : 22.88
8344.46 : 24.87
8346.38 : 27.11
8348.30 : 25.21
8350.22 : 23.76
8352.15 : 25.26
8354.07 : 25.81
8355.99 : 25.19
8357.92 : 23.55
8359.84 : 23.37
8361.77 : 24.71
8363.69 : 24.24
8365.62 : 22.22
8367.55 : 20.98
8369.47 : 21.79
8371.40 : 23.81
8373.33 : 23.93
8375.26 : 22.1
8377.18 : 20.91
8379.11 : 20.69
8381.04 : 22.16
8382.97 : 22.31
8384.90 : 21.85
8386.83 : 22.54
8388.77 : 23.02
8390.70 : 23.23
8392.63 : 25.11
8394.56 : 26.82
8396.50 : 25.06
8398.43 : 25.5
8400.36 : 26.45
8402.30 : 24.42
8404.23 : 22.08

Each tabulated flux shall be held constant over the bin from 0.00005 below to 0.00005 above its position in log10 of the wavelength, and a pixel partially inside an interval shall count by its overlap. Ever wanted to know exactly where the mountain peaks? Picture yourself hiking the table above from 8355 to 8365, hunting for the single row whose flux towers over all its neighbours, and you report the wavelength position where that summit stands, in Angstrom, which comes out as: 8355.99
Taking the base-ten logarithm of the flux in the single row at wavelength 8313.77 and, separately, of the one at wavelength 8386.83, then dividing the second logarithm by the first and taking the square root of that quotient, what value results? 0.98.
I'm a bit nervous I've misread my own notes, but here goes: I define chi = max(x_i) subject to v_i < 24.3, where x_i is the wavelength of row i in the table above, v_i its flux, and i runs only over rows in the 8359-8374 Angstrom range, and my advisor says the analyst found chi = 8373.33 Angstrom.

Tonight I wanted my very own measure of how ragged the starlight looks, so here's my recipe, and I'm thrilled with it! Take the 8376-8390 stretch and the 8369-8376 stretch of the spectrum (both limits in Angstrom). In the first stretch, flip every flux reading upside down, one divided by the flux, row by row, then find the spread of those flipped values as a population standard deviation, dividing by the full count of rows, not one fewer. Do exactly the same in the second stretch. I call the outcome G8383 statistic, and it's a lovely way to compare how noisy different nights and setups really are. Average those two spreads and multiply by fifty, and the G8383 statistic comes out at 0.09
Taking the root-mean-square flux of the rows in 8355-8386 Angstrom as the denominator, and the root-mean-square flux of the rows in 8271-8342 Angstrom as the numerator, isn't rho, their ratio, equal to 1.01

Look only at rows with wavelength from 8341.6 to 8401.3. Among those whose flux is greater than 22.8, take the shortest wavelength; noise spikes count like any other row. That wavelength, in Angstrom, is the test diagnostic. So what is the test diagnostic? 8342.54 Angstrom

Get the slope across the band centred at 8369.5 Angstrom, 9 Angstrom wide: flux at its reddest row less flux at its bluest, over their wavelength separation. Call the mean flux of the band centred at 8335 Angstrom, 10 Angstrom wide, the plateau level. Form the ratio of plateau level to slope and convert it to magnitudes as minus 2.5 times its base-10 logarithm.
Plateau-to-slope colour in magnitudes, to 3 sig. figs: -5.05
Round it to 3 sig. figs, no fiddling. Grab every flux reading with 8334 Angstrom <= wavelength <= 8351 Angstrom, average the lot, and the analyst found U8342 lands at 23.7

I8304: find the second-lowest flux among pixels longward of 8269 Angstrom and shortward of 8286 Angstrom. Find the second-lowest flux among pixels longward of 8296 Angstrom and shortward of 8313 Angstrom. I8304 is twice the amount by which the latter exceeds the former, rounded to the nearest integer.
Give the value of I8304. 7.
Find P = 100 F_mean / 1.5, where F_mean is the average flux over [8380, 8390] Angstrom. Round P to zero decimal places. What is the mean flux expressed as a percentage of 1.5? 1492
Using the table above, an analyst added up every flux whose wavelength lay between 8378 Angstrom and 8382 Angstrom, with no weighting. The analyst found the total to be 43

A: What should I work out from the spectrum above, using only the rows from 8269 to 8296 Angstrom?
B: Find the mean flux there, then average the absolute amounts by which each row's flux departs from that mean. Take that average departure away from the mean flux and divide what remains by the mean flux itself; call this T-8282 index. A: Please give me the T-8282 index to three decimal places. 0.909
